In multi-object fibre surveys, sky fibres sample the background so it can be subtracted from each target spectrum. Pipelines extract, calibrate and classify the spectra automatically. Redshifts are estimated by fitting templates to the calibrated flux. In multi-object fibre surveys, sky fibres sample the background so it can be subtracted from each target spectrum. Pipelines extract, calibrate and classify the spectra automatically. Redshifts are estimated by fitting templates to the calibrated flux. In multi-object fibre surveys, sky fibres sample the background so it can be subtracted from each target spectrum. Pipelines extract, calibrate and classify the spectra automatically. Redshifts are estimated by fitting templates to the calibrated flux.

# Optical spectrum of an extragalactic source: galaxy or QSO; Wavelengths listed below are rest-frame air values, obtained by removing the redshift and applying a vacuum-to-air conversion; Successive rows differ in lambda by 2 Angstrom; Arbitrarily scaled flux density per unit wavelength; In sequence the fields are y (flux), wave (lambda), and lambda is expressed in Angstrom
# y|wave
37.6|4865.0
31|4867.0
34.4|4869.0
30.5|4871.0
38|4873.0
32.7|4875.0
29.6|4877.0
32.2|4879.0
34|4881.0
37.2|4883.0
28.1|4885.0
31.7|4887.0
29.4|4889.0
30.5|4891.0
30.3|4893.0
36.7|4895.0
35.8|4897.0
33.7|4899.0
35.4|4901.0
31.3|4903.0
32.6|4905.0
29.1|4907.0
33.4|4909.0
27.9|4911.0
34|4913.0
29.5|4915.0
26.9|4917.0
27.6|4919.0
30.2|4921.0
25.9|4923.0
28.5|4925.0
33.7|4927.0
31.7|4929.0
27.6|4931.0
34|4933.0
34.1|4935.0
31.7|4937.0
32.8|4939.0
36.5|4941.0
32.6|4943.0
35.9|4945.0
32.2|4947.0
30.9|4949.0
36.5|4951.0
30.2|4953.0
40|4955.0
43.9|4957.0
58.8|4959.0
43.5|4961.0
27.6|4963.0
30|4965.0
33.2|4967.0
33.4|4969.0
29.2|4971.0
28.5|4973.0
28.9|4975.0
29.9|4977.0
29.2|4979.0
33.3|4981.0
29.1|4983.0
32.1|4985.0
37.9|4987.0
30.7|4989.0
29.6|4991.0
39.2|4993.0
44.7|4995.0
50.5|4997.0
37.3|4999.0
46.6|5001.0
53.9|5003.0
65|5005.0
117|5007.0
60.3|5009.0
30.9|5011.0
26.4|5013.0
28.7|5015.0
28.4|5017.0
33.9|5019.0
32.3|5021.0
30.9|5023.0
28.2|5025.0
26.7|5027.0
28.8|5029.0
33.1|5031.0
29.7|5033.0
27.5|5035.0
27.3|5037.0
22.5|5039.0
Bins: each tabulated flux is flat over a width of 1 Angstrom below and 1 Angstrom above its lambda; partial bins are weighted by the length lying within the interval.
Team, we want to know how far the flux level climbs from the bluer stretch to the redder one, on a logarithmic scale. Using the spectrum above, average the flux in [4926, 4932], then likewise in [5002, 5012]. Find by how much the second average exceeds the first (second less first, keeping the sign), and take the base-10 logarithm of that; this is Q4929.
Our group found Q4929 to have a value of 1.5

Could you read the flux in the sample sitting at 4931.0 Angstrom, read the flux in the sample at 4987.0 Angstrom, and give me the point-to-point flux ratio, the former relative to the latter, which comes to 0.7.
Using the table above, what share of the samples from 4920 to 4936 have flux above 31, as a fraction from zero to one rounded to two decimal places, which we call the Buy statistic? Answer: 0.50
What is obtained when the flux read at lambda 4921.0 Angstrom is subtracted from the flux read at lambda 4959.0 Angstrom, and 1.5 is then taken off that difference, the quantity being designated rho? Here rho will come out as 27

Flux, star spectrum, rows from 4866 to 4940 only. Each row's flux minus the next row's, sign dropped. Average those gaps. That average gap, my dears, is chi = 3.4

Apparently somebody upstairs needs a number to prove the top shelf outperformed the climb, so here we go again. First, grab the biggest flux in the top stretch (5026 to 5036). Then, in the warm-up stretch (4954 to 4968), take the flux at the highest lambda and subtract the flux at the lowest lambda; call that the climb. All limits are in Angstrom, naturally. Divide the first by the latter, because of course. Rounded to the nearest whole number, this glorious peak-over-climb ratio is -5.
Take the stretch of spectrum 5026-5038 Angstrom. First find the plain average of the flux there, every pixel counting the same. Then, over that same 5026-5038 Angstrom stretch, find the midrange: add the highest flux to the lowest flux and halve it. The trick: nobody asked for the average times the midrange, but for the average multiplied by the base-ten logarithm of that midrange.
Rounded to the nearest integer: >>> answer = 43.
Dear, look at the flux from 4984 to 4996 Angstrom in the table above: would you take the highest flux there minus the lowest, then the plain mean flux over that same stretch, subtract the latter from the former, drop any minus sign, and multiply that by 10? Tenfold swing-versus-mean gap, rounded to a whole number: 206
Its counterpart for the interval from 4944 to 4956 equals 245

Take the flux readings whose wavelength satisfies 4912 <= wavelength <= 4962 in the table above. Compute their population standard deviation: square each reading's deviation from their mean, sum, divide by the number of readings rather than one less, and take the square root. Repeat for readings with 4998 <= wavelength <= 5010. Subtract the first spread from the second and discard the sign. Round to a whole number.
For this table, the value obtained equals 19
